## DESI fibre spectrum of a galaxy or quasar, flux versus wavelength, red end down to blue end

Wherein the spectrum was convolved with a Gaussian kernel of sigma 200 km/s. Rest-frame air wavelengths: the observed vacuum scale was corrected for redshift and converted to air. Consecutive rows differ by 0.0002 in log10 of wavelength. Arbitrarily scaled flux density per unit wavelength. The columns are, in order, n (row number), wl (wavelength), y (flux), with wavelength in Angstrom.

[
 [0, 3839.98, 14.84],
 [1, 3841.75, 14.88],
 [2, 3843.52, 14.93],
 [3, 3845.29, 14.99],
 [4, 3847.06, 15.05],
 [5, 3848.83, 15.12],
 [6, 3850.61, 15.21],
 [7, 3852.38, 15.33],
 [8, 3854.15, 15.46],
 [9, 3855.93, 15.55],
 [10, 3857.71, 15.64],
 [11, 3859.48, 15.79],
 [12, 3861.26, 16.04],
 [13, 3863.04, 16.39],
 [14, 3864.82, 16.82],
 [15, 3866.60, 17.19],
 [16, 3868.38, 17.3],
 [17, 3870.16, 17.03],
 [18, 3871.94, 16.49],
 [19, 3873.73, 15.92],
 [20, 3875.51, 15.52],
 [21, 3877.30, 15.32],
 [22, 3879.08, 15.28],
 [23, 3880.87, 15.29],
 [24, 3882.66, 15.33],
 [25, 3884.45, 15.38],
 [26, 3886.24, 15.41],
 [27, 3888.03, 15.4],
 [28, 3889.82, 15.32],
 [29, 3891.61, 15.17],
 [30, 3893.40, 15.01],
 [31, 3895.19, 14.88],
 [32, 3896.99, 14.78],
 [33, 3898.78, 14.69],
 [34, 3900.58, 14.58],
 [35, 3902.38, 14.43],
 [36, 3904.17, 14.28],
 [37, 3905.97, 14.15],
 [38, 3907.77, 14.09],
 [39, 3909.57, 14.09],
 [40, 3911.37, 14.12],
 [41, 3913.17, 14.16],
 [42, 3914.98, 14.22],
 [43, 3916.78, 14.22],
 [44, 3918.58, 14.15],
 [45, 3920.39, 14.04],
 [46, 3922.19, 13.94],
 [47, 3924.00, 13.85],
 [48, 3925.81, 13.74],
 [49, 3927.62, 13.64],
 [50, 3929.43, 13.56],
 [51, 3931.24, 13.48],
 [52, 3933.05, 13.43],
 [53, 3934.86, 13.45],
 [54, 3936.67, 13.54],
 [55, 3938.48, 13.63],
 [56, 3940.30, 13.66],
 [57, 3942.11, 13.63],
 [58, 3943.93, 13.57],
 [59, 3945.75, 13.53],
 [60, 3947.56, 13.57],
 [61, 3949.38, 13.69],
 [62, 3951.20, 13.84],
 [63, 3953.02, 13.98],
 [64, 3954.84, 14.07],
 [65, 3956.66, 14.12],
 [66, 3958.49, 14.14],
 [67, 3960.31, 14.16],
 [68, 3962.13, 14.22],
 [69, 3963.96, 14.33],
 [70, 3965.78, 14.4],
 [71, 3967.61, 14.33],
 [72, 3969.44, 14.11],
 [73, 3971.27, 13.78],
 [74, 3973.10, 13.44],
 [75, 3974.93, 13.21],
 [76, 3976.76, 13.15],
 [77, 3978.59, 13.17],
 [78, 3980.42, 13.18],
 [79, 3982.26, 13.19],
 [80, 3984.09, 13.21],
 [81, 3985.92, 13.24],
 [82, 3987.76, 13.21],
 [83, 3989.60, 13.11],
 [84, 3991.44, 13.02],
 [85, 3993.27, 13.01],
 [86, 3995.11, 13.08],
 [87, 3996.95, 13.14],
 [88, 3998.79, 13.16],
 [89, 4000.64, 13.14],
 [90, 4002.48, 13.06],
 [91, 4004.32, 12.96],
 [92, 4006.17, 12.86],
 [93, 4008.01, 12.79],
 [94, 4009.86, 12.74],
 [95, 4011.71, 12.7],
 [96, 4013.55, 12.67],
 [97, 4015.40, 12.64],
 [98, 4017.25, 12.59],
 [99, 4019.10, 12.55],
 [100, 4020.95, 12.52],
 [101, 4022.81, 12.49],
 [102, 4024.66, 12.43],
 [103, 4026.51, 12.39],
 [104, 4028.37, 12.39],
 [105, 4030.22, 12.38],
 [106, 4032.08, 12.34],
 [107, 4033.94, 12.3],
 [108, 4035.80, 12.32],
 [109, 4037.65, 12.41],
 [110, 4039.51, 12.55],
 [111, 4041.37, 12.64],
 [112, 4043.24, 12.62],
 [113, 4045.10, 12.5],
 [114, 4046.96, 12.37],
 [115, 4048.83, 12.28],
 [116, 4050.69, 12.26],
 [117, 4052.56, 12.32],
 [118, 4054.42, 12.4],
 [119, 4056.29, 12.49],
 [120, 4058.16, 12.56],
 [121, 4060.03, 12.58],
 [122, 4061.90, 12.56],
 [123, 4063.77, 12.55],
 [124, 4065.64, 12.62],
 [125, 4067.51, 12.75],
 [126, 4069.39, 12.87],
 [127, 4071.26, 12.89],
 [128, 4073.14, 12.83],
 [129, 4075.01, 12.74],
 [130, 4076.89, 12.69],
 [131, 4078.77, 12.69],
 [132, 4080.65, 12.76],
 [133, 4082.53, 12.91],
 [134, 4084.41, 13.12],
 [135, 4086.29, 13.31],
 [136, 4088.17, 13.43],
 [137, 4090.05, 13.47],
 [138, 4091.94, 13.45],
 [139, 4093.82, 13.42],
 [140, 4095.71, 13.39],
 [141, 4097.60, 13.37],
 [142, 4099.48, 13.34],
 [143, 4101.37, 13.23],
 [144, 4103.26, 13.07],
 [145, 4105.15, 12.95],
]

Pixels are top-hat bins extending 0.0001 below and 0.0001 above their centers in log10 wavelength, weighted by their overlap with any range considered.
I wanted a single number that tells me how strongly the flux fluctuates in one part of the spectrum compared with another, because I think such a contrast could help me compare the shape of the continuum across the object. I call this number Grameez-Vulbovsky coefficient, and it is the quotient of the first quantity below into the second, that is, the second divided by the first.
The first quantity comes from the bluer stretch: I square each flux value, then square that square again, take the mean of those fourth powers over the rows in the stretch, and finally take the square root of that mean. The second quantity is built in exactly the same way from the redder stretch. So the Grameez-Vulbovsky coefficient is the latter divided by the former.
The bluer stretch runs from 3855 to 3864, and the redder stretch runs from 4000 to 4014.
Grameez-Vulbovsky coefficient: 0.66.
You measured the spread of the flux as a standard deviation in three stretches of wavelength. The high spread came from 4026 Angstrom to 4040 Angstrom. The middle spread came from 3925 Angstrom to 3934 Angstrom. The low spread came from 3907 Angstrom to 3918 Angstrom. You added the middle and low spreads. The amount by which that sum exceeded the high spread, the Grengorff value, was 0.1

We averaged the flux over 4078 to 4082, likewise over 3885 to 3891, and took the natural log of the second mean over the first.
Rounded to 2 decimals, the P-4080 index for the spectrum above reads 0.19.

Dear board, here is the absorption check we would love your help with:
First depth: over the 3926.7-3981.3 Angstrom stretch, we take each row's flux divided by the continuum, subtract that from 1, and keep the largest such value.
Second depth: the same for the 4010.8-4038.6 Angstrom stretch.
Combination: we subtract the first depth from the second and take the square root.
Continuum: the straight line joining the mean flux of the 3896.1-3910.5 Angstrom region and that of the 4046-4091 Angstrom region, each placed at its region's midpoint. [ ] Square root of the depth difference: 0.112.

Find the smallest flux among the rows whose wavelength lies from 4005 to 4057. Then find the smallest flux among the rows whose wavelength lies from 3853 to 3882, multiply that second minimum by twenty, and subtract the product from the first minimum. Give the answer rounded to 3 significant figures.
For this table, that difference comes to -293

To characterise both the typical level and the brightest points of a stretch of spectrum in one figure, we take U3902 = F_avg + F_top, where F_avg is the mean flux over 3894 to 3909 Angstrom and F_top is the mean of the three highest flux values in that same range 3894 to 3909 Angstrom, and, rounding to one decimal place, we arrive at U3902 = 29.3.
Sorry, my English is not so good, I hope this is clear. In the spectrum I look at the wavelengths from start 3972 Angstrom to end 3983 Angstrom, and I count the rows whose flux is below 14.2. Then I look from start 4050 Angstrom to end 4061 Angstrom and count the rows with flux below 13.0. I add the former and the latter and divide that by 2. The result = 6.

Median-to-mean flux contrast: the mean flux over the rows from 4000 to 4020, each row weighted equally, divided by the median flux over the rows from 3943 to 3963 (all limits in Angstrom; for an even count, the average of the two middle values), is 0.91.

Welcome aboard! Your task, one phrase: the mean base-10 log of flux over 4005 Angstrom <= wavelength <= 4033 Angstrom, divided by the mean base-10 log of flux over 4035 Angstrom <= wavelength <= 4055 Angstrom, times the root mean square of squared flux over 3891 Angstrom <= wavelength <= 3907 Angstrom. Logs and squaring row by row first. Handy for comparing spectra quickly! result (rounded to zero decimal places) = 216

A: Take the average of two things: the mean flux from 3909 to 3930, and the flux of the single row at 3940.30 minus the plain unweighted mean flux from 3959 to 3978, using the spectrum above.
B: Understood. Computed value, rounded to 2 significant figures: 6.9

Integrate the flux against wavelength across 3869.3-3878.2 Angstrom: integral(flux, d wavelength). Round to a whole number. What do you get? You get 143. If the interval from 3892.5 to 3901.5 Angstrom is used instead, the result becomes 133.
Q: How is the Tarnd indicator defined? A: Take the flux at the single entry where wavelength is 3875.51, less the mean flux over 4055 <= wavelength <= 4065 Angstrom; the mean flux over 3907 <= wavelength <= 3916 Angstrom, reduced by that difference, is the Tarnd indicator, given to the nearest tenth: 11.2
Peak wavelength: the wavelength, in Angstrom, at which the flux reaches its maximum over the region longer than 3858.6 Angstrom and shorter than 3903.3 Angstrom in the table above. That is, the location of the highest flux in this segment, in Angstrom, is 3868.38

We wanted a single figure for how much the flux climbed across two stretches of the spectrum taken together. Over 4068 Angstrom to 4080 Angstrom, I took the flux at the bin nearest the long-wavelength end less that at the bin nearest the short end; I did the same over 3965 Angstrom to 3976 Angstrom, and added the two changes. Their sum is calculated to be -1.4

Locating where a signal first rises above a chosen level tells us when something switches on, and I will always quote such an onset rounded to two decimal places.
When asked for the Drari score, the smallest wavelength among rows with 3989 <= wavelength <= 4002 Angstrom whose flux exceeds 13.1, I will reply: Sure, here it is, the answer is 3989.60 Angstrom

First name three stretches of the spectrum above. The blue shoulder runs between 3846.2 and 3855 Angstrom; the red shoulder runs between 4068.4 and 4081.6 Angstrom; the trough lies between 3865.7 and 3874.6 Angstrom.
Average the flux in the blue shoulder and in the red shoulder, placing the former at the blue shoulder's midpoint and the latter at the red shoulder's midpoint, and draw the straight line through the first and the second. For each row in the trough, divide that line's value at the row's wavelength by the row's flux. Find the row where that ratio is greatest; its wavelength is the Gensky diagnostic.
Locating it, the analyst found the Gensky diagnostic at 3873.73 Angstrom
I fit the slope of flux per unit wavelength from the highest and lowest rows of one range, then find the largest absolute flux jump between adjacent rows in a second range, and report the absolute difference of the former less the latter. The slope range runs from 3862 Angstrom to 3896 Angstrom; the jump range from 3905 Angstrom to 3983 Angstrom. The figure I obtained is 0.39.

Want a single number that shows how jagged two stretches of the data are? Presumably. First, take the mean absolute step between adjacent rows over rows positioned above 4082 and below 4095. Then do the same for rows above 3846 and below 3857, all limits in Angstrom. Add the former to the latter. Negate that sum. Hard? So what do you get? -0.20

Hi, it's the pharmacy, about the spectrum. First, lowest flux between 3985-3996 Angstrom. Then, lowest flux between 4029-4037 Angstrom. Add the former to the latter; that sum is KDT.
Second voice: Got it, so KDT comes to 25.3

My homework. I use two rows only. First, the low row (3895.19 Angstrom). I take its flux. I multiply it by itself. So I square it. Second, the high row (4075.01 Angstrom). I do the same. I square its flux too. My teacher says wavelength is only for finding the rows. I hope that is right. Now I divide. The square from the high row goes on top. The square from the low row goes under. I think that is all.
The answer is 0.73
